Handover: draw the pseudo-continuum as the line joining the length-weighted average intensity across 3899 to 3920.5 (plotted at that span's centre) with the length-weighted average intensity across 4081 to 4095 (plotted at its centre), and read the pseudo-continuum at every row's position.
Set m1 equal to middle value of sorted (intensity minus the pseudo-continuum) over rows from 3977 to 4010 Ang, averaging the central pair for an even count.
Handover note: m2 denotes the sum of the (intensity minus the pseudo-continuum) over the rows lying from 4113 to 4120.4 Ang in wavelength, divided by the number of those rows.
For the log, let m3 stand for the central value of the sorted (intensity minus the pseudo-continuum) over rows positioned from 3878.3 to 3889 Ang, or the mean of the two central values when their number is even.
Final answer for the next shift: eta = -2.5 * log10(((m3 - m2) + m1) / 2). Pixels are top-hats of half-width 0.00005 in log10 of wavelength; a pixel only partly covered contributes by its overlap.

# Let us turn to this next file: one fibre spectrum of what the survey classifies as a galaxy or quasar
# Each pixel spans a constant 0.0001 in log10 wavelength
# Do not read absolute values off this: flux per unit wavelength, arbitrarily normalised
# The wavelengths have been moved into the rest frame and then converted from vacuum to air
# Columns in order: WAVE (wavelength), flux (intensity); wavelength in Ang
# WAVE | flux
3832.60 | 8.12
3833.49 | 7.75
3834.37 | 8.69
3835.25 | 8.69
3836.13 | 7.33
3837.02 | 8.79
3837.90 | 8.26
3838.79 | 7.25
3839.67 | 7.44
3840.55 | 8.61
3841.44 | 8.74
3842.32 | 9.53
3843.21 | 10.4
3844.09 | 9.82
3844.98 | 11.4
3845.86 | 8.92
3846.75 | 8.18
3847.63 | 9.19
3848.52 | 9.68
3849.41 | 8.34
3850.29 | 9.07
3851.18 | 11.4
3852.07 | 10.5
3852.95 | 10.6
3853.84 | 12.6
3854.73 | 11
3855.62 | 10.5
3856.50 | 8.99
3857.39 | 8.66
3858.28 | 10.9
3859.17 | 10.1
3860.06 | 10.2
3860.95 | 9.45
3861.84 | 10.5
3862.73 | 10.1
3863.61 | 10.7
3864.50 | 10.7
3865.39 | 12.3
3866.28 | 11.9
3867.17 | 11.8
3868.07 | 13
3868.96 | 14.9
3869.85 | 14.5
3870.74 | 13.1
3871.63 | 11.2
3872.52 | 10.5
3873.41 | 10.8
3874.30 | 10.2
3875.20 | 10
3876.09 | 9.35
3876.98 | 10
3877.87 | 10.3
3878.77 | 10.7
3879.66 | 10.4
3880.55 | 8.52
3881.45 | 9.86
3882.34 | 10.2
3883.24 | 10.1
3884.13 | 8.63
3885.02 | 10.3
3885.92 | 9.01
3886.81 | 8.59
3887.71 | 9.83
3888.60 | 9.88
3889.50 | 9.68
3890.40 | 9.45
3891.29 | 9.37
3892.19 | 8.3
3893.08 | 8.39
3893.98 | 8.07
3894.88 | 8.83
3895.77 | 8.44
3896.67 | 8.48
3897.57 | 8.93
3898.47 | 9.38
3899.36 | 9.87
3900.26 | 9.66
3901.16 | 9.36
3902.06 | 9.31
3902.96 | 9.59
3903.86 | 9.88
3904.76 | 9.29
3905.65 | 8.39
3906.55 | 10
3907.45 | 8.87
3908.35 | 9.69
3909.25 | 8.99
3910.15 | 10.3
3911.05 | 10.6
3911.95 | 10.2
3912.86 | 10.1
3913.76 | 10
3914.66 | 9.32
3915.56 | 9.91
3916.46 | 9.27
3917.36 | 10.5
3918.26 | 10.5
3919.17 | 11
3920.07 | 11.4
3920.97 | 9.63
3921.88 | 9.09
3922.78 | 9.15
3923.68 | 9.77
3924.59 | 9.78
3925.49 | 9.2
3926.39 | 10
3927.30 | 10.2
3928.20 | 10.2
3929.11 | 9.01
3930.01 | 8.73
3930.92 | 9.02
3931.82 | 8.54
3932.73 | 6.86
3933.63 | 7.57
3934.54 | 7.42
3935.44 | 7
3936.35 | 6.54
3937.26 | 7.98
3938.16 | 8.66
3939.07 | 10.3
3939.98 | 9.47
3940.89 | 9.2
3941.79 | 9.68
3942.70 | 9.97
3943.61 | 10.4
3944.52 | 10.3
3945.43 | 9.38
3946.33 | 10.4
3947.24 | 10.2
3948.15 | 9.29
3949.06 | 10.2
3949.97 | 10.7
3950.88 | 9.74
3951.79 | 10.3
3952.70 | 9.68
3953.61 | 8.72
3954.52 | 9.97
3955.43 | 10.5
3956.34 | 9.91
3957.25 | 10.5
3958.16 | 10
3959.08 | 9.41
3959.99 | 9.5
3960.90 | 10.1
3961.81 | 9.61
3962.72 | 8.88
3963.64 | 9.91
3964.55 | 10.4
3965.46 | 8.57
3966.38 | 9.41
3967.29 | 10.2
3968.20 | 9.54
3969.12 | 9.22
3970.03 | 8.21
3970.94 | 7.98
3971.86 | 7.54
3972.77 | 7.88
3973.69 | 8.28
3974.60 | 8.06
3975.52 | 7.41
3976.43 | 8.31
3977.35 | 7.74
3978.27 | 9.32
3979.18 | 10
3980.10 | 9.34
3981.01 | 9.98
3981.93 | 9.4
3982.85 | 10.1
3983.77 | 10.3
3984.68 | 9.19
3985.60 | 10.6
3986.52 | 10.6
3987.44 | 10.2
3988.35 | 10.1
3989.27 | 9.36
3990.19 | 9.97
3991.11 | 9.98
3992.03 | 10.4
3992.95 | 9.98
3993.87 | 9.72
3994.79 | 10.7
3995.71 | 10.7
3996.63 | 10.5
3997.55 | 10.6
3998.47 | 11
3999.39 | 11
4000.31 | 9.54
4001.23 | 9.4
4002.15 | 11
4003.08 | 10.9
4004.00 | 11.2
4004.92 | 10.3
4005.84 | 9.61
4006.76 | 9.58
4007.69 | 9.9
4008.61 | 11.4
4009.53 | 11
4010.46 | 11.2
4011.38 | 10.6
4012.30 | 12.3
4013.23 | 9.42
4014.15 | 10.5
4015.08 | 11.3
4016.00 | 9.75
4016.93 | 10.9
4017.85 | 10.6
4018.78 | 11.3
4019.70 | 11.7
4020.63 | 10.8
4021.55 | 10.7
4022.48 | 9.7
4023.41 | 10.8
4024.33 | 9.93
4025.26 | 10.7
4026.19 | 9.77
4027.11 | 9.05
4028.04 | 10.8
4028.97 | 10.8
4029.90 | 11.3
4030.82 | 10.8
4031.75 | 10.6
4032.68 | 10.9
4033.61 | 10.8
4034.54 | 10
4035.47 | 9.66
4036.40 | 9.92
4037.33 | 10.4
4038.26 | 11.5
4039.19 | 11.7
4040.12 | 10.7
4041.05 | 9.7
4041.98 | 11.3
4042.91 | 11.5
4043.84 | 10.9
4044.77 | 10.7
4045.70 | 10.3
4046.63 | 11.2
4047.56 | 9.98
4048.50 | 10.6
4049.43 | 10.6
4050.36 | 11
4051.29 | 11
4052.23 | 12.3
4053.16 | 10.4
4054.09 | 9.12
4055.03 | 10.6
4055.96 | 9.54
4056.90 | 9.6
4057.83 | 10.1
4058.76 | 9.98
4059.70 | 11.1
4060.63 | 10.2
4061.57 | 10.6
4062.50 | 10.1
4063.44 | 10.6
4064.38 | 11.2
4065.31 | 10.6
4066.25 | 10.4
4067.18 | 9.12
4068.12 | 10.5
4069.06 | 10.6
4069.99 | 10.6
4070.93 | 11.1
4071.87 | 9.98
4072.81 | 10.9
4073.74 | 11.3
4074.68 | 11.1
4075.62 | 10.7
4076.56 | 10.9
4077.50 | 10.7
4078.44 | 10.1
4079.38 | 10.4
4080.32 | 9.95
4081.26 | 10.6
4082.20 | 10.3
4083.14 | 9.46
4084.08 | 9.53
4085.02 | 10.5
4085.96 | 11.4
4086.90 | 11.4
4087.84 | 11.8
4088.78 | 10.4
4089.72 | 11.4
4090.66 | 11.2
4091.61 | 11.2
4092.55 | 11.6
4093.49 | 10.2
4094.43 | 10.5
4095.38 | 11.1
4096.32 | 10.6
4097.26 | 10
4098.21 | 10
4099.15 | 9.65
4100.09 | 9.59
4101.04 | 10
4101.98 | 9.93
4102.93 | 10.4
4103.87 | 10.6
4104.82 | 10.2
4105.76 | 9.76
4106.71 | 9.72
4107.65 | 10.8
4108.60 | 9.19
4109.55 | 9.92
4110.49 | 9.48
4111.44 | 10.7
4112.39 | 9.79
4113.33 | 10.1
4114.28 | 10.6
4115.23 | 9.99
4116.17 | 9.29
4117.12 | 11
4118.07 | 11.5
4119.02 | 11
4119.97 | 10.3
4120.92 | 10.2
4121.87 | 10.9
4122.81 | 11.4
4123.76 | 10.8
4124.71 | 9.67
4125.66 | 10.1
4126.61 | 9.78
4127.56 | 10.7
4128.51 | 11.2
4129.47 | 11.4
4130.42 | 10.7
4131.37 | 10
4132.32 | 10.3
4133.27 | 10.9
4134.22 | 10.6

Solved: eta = 1.5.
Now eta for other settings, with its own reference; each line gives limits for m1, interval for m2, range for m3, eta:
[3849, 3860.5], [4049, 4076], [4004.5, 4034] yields 0.4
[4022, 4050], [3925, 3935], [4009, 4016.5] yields 0.1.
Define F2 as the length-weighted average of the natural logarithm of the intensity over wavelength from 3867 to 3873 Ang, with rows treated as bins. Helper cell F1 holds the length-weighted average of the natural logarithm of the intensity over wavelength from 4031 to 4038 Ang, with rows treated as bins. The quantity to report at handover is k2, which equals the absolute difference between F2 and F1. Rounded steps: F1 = 2.34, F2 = 2.54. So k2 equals 0.20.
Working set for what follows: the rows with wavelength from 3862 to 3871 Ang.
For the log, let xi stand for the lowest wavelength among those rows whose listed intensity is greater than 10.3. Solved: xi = 3863.61 Ang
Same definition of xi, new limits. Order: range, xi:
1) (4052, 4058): 4052.23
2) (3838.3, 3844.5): 3843.21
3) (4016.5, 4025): 4016.93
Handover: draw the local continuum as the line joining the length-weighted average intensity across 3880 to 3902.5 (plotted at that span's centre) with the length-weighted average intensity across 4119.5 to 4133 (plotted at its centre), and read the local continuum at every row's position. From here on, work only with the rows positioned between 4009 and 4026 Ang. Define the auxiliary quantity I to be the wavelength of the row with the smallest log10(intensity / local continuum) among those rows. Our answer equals 4013.23 Ang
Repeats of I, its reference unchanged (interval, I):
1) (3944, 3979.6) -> 3975.52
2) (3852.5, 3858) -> 3857.39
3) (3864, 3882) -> 3880.55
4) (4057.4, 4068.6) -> 4067.18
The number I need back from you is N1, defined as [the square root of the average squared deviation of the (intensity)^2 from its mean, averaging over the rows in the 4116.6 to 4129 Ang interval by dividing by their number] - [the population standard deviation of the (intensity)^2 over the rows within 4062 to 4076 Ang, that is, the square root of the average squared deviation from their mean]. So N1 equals 1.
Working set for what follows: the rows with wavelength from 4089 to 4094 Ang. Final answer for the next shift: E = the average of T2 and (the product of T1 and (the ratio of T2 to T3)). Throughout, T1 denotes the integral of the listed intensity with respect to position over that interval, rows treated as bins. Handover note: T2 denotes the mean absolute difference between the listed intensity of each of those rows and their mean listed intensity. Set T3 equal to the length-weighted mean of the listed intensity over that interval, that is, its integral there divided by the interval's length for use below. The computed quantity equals 1.10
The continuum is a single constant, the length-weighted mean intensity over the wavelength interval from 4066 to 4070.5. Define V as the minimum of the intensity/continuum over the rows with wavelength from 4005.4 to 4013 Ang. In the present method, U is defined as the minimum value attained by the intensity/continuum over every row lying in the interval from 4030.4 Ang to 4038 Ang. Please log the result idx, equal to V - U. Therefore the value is -0.008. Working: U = 0.94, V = 0.93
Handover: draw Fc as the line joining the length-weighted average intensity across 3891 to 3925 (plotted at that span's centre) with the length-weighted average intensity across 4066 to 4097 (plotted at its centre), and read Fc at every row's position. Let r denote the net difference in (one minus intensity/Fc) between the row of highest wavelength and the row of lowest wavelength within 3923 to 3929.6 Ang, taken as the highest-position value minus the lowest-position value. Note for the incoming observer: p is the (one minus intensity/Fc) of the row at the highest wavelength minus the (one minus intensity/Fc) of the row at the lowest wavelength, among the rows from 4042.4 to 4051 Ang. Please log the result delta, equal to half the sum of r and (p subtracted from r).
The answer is 0.06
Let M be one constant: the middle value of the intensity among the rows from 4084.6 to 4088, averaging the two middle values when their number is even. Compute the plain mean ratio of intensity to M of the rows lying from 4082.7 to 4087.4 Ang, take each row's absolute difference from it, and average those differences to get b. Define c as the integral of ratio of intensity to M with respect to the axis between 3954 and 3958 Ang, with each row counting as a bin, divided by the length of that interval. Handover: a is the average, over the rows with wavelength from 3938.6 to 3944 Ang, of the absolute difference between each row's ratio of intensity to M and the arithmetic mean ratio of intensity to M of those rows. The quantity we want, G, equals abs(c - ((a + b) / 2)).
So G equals 0.843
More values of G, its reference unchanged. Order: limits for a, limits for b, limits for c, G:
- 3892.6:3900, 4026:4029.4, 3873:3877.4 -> 0.832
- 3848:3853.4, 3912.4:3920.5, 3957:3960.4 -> 0.796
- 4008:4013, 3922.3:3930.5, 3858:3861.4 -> 0.847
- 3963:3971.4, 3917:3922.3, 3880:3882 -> 0.758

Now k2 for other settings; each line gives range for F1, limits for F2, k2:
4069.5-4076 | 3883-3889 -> 0.13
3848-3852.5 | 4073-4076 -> 0.13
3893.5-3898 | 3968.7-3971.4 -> 0.00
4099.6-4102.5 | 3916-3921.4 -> 0.05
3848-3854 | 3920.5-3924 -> 0.07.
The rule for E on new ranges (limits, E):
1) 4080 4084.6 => 1.08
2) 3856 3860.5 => 2.08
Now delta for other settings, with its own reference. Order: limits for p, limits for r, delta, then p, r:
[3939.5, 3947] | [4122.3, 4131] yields 0.11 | -0.091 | 0.069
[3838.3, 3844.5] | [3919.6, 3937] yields 0.65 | -0.279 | 0.514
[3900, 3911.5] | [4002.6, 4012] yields 0.08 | -0.091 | 0.035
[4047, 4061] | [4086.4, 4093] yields -0.01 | -0.013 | -0.015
